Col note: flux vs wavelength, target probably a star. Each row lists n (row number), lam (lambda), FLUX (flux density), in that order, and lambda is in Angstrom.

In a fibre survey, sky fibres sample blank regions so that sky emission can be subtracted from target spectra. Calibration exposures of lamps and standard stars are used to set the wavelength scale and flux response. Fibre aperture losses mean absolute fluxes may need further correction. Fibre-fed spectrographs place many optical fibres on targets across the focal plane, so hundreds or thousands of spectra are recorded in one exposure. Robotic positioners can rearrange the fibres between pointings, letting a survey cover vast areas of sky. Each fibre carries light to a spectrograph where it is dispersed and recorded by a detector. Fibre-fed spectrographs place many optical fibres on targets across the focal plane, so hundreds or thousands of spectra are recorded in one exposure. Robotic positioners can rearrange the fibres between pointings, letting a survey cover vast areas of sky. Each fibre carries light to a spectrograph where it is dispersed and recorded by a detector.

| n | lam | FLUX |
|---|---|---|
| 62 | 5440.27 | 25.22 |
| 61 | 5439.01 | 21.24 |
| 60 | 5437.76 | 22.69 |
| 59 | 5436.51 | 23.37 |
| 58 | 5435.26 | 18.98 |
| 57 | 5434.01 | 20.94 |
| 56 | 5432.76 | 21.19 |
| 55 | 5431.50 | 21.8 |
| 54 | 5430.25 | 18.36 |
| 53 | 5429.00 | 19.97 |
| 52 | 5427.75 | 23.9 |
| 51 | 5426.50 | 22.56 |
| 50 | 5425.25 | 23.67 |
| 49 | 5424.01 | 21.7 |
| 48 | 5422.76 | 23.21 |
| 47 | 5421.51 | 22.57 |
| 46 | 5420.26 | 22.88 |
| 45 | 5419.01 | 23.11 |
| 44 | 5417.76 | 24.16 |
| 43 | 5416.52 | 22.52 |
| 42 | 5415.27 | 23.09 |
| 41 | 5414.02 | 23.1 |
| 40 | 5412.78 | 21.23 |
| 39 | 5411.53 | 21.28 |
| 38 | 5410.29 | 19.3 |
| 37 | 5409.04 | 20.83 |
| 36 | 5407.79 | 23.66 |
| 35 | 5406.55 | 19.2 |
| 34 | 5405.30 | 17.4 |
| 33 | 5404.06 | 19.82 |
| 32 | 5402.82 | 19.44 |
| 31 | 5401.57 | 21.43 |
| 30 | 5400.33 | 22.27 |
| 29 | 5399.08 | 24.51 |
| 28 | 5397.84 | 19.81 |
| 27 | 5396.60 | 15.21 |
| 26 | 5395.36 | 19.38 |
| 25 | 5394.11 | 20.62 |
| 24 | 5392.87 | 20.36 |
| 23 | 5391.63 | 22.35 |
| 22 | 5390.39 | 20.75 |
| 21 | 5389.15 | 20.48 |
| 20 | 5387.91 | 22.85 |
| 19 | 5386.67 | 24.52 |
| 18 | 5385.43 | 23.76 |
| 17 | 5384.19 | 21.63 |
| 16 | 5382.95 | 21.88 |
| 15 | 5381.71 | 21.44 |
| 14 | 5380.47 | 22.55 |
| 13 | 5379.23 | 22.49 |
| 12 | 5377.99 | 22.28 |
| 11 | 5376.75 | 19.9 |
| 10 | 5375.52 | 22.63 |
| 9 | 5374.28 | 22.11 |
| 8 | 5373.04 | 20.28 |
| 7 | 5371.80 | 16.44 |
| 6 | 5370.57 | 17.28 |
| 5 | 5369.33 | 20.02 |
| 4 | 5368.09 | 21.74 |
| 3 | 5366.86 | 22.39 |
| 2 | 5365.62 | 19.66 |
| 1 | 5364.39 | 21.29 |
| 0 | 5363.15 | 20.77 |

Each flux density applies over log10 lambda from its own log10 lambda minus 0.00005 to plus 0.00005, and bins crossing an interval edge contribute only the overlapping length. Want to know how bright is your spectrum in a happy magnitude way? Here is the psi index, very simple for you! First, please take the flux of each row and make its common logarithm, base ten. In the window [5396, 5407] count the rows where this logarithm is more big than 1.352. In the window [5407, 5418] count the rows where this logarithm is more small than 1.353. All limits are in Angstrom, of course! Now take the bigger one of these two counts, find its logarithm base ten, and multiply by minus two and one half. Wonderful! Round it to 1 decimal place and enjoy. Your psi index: -1.7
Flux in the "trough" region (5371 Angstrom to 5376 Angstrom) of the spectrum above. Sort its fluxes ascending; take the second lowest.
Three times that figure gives 61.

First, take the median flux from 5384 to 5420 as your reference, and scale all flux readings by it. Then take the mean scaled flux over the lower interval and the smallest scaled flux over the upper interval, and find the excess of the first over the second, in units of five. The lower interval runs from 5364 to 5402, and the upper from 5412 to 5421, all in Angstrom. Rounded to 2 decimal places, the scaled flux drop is 0.00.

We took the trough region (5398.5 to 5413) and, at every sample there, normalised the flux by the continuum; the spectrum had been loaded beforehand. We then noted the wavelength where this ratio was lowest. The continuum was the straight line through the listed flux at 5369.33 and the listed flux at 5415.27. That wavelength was 5405.30 Angstrom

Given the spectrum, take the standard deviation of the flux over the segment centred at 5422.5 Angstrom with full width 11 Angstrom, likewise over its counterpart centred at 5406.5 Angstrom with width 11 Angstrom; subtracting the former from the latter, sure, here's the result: 1.0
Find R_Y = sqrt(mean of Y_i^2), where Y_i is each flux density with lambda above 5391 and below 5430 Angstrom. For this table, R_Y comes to 21.5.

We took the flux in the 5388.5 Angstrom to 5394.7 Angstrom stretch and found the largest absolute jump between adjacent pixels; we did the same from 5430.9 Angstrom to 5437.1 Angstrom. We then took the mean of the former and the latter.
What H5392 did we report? 3.19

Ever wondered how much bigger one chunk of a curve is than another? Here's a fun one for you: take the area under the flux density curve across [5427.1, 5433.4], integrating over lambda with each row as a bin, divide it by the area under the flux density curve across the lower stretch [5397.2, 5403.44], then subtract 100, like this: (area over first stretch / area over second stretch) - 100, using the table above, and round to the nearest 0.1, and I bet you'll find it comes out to -99.0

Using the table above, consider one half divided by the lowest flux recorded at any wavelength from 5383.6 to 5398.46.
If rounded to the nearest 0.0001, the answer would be 0.0329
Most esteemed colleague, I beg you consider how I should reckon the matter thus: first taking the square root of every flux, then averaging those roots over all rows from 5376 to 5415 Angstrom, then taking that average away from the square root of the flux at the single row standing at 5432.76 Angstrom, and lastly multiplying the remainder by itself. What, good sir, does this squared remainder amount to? 0.000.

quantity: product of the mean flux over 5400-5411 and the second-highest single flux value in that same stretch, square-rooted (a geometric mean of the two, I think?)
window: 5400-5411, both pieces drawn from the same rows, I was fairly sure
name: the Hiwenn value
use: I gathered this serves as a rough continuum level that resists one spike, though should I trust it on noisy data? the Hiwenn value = 21.3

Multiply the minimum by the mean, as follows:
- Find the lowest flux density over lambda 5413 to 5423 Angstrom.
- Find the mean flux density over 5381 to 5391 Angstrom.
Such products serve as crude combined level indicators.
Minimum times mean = 499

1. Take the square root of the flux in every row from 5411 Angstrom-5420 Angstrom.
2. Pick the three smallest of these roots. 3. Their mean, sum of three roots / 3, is 4.7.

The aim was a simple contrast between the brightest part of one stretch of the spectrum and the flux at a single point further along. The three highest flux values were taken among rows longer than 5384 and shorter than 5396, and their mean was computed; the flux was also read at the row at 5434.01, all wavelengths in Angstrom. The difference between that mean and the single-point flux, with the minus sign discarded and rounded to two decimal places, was 2.77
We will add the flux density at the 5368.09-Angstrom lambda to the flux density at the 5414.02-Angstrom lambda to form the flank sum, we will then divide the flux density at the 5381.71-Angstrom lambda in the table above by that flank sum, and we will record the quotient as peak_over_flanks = 0.48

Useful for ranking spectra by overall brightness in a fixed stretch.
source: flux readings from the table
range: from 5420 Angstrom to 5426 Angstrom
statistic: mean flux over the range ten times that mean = 228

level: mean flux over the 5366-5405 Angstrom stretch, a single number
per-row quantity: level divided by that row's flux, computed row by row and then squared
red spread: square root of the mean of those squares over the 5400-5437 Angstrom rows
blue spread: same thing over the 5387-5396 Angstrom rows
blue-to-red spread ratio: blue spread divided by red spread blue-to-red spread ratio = 1.02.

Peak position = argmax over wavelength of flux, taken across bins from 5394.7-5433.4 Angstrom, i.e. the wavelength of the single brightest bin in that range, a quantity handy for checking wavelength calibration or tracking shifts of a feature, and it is 5399.08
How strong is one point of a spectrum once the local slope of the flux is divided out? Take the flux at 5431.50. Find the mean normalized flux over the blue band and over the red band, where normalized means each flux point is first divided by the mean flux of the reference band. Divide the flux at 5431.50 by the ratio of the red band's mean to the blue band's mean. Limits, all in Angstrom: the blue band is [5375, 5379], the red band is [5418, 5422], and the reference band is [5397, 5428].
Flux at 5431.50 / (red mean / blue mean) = 20.6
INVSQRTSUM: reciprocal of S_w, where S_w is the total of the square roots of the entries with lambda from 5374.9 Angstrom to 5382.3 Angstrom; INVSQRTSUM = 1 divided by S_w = 0.036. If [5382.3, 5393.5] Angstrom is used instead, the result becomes 0.024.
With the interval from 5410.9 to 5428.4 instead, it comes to 0.015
